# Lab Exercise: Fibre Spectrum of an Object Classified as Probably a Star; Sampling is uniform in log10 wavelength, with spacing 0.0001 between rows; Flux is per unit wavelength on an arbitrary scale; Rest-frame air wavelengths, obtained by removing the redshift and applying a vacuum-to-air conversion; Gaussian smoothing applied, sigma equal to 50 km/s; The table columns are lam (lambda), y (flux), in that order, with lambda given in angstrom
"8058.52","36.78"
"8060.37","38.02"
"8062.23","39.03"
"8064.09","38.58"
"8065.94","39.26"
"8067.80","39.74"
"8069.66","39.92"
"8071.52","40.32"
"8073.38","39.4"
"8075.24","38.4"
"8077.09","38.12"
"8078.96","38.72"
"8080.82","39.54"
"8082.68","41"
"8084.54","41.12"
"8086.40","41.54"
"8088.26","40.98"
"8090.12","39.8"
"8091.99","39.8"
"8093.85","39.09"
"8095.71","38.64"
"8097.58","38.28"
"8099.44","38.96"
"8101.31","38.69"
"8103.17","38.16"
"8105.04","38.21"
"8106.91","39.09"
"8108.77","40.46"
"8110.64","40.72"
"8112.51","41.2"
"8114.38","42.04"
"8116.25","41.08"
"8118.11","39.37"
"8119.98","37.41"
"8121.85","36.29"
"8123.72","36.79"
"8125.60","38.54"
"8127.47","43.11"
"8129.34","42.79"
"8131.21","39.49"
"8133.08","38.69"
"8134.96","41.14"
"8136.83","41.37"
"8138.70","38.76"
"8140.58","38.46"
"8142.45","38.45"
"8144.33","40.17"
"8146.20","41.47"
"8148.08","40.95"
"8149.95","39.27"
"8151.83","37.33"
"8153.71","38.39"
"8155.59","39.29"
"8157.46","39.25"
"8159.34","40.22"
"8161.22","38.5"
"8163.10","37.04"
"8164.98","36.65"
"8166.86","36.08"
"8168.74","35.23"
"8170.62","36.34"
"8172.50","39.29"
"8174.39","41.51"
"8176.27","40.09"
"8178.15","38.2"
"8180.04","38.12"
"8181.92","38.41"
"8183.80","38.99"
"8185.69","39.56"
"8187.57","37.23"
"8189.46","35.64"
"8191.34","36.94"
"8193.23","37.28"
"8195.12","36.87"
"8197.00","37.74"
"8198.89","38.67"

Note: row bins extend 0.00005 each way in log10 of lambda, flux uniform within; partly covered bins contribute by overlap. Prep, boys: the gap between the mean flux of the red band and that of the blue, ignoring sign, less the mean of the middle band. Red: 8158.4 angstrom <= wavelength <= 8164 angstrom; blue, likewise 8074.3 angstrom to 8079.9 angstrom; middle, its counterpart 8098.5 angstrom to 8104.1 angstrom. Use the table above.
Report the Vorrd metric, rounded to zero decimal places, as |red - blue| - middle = -38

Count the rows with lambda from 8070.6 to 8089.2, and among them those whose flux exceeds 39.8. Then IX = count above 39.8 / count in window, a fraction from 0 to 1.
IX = 0.5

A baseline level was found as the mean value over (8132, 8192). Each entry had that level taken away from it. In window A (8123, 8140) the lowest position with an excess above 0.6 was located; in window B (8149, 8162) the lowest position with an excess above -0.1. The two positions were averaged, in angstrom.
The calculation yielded 8138.7 angstrom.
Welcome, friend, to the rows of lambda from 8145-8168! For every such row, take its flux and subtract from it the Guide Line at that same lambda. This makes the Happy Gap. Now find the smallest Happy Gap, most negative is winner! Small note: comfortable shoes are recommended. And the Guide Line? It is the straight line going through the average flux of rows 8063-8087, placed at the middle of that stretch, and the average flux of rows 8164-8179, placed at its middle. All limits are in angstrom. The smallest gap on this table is -1.9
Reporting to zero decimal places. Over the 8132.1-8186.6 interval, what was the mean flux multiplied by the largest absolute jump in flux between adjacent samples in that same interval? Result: 115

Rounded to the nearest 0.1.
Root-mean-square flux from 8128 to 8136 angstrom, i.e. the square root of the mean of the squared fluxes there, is 40.6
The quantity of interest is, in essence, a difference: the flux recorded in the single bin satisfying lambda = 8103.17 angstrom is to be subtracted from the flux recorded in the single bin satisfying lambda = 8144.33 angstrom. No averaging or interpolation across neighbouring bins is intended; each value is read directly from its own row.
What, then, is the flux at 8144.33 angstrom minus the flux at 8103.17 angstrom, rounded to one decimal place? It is 2.0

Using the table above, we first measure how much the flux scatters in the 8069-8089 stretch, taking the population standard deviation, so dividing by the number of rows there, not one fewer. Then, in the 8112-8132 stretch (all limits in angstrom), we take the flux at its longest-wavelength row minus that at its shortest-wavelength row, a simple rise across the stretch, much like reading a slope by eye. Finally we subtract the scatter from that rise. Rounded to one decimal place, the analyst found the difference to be -2.8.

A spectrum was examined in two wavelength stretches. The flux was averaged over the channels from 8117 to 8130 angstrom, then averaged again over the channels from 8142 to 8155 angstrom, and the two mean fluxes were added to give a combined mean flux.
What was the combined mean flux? 78.6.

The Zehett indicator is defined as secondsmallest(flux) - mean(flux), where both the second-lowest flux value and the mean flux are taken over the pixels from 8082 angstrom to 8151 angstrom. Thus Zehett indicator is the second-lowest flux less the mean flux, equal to -3.0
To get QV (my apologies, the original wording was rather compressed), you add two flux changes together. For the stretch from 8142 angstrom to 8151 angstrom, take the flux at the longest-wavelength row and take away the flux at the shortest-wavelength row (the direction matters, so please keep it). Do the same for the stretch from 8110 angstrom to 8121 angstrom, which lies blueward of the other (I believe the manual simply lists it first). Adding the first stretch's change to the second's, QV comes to -2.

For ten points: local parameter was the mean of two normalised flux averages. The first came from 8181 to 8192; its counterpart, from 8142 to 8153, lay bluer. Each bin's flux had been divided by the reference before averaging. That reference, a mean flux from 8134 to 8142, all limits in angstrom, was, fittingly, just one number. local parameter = 0.97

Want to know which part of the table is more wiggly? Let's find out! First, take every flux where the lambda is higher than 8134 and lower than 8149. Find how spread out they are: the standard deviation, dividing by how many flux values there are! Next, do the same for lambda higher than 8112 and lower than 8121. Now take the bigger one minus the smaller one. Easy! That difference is 0.4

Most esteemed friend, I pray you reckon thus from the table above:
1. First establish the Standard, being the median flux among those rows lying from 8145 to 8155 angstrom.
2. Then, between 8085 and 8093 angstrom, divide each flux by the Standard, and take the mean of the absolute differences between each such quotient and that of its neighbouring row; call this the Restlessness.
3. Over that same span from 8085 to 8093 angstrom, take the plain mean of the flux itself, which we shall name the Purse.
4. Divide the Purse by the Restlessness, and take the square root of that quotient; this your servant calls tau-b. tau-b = 52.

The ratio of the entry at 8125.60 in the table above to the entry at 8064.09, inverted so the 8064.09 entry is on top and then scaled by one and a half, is 1.50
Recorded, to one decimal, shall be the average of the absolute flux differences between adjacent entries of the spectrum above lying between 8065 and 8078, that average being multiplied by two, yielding 1.1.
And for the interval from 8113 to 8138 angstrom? 3.3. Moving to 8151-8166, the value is 1.9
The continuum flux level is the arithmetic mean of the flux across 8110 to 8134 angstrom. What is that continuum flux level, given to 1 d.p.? 39.8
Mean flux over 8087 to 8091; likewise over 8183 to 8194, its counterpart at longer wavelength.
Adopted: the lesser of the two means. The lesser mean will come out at 37.6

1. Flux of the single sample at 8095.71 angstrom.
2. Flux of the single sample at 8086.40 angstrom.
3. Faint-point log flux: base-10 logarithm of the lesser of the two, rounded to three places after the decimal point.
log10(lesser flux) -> 1.587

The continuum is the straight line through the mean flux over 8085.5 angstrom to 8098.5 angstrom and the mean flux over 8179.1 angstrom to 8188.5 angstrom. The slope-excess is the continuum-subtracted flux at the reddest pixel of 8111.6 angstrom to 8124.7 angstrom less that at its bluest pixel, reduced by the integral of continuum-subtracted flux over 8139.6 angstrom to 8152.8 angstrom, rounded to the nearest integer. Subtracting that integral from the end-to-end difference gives -10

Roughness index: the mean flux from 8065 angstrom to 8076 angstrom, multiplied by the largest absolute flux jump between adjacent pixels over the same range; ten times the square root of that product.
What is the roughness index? 63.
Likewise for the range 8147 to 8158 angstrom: 87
